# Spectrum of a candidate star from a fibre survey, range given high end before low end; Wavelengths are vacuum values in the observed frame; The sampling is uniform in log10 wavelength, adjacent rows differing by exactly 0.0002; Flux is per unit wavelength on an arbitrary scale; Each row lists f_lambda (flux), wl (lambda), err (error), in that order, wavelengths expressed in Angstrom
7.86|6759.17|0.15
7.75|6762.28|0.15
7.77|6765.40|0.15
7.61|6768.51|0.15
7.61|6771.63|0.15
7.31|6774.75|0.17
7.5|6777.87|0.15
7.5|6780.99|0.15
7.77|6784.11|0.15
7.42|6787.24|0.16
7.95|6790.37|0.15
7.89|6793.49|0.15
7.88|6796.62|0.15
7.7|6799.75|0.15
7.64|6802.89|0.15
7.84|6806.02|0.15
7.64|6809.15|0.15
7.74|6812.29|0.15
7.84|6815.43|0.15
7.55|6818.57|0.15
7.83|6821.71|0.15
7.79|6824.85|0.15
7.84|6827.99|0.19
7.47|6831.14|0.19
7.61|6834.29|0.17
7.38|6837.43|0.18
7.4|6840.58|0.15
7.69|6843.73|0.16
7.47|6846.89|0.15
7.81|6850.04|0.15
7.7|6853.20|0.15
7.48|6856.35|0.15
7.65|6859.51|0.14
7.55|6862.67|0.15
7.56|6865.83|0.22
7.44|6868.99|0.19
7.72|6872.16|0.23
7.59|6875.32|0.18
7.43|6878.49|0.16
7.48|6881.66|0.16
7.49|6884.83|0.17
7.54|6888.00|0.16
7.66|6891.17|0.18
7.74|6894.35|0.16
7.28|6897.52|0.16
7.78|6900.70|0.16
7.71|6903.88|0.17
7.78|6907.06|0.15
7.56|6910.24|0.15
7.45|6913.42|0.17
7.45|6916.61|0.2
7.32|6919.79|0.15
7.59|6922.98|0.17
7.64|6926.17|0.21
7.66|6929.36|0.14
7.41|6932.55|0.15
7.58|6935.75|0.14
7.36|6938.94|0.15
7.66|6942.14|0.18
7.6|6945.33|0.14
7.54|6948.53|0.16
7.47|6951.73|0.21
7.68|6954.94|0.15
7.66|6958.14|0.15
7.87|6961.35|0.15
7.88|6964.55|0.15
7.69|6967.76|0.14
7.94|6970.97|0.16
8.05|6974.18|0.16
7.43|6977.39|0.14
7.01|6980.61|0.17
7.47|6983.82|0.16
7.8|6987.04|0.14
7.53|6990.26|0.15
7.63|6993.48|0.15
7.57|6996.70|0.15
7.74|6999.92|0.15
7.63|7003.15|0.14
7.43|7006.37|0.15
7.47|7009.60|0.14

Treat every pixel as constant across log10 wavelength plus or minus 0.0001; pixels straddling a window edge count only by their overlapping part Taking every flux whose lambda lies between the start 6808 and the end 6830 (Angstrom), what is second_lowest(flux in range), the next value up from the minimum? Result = 7.64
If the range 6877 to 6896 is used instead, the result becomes 7.48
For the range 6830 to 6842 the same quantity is 7.4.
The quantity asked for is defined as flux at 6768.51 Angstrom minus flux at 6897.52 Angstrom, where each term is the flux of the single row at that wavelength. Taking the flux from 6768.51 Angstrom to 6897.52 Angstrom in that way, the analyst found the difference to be 0.33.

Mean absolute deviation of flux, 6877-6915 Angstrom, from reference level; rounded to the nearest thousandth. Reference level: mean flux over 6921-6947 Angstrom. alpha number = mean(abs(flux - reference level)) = 0.130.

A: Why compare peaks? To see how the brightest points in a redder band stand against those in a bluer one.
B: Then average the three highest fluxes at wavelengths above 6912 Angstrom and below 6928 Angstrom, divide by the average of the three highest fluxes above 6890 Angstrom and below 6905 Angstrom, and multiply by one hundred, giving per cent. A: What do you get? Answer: 98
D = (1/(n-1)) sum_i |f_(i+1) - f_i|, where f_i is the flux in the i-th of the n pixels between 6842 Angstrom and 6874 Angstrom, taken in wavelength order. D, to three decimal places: 0.174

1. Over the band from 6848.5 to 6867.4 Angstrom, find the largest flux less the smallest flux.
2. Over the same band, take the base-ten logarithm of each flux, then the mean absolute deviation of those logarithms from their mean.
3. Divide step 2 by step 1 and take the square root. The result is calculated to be 0.128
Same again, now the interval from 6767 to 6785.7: 0.119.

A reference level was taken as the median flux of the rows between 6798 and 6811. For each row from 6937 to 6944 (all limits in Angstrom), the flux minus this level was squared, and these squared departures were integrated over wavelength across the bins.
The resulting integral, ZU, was 0.3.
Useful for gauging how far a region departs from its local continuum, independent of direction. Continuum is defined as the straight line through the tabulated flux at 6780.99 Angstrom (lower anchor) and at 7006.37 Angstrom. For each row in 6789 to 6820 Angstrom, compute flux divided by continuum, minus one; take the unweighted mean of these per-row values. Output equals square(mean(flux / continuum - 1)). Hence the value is 0.0013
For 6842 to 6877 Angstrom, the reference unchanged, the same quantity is 0.0003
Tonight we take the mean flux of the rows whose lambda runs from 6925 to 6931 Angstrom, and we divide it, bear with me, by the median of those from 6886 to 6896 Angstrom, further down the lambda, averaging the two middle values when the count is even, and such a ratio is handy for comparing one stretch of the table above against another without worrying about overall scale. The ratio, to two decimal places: 1.00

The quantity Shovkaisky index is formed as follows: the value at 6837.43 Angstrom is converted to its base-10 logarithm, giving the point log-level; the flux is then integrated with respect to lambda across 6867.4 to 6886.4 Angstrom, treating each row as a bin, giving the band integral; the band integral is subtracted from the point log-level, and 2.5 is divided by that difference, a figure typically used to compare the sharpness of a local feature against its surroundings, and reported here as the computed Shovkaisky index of -0.0176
